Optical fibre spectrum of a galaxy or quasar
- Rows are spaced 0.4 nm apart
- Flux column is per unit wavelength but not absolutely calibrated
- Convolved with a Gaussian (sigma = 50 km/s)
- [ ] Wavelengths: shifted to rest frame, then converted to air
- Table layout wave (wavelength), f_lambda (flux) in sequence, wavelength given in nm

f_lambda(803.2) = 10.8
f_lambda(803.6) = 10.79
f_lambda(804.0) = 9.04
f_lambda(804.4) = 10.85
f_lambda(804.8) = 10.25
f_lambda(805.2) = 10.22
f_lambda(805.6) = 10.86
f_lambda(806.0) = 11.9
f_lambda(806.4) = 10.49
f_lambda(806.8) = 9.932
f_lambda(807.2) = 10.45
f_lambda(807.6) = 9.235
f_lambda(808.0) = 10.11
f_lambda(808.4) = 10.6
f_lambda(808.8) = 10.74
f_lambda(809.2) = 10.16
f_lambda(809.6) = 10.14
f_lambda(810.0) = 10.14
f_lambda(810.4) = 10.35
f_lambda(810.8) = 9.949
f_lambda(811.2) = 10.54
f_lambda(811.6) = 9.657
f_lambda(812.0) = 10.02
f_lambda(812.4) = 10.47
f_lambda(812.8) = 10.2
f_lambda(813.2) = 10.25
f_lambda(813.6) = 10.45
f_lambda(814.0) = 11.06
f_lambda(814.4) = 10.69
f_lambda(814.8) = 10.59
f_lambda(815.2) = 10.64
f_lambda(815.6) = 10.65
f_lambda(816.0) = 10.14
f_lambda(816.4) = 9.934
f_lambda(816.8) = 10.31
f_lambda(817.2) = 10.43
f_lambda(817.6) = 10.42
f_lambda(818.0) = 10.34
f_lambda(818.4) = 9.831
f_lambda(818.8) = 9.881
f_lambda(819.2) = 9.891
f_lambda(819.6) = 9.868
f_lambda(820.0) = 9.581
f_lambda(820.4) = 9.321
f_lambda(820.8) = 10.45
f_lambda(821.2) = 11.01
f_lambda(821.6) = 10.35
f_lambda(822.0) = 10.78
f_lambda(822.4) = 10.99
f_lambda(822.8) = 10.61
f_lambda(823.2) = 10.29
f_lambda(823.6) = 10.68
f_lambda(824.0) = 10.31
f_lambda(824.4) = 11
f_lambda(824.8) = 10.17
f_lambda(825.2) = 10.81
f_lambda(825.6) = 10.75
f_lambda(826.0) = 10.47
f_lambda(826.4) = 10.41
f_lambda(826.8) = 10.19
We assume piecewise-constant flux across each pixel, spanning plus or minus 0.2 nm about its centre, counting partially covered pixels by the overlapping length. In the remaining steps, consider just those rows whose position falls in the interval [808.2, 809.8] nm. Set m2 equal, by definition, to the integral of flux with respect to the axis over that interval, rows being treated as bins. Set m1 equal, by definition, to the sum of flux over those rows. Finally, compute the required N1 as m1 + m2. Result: 58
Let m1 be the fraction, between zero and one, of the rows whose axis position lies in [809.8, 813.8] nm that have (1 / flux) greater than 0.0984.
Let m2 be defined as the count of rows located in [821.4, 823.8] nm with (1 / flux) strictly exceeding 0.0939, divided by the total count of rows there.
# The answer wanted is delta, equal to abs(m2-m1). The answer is 0.1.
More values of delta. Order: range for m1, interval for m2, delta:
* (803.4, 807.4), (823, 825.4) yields 0.3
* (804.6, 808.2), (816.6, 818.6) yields 0.7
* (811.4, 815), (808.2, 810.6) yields 0.6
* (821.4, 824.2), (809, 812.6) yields 1.0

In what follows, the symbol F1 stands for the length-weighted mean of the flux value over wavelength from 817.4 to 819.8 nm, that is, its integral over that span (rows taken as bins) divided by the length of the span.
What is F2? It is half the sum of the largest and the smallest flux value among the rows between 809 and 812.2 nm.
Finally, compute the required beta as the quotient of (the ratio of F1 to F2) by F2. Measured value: 0.098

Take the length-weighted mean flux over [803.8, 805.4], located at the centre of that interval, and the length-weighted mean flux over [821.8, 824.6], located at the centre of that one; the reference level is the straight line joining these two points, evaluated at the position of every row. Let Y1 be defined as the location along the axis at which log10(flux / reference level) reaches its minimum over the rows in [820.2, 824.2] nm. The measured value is 820.4 nm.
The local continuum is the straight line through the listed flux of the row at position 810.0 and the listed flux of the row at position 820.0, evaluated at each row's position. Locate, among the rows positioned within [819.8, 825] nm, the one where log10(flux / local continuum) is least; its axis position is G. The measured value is 820.4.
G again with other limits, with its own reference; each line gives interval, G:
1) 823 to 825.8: 824.8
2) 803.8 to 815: 804.0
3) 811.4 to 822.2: 811.6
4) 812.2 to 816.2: 812.8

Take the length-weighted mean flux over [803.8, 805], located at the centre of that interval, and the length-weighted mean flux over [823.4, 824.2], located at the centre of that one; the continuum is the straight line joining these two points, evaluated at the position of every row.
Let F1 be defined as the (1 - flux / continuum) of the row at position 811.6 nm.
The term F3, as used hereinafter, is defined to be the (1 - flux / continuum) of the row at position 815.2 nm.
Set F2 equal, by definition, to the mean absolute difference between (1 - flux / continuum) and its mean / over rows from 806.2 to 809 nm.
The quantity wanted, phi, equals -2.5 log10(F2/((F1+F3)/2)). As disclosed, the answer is -1.42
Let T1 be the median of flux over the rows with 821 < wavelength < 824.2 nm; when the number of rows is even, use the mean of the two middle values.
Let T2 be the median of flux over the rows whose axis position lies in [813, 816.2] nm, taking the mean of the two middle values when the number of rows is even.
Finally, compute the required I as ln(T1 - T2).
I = -3.51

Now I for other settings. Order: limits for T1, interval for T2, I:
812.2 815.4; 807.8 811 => -0.97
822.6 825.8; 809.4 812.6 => -0.68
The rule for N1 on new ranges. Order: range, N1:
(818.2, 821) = 96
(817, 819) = 71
